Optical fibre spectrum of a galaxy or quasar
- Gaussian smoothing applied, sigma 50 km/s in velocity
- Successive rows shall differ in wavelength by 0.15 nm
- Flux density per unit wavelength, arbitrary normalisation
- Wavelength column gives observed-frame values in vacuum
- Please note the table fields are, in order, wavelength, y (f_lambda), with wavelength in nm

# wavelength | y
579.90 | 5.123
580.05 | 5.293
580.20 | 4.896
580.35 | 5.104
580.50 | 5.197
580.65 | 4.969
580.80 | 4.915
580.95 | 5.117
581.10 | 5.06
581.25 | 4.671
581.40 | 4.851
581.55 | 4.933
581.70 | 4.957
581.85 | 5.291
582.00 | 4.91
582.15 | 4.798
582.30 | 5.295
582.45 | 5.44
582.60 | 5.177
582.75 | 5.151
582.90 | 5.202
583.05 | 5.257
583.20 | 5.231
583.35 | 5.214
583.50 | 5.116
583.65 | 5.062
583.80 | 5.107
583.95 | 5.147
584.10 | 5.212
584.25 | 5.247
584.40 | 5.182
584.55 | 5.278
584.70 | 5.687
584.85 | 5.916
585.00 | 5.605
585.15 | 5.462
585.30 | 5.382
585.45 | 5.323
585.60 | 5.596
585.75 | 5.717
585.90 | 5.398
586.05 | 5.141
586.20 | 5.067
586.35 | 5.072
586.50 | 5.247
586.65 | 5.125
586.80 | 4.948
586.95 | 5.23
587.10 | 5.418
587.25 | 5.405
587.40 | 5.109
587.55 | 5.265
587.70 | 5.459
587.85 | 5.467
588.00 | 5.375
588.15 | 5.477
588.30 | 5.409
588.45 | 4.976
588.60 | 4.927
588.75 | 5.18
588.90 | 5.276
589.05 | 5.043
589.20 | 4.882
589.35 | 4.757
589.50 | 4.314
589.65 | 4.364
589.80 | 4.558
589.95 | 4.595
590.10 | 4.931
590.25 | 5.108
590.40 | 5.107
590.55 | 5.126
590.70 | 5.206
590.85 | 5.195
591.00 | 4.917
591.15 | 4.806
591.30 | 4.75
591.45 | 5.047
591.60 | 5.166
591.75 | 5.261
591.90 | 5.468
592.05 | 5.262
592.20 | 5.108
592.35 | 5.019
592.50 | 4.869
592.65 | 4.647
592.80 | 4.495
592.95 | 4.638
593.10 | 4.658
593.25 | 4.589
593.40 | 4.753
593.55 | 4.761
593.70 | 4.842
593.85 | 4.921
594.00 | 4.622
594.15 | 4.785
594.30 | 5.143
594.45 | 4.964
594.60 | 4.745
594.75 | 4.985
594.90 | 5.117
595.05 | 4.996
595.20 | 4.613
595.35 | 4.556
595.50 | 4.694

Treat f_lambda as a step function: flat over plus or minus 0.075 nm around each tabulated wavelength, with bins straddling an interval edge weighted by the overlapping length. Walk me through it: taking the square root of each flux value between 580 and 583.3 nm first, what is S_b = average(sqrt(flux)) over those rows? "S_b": 2.25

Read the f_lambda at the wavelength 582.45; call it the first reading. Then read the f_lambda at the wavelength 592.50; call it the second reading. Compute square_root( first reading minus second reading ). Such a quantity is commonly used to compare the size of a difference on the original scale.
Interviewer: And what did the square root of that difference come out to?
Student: 0.76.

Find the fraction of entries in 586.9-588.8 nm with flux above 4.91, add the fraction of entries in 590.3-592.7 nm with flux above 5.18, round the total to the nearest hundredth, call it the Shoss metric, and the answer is 1.31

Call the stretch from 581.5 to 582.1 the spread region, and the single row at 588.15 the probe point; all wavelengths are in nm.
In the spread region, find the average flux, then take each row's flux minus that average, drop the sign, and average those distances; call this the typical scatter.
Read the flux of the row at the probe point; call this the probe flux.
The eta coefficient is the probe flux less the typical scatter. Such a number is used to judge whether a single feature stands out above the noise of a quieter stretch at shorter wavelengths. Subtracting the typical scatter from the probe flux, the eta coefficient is 5.3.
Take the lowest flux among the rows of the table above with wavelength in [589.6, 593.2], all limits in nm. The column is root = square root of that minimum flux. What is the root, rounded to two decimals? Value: 2.09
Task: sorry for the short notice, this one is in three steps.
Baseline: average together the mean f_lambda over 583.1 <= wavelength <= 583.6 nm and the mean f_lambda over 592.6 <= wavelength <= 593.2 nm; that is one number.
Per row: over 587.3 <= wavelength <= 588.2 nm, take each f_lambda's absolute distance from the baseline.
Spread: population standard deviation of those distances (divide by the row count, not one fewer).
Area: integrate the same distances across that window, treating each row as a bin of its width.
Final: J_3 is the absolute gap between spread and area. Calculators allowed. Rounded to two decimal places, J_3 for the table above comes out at 0.28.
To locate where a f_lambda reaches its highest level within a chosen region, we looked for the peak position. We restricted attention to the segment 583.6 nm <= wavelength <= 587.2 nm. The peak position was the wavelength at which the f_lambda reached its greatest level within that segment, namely 584.85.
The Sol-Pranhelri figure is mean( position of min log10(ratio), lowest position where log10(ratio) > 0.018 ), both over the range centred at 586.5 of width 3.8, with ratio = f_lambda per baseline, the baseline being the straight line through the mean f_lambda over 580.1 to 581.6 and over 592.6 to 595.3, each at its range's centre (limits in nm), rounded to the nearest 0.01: 585.75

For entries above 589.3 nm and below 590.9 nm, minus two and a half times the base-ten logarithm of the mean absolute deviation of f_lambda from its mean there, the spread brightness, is 1.3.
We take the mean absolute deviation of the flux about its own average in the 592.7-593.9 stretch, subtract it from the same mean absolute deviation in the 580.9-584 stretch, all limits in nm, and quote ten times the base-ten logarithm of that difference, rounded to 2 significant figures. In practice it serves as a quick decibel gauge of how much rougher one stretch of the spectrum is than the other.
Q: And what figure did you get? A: -15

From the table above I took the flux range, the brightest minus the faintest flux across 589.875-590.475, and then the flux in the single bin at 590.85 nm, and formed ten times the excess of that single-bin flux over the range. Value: 46.8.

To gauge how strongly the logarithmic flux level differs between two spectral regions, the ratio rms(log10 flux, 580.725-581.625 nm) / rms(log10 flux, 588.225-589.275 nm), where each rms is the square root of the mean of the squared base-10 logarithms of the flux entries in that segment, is 0.98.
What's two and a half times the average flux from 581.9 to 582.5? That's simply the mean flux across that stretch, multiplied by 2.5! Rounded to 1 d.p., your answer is 12.8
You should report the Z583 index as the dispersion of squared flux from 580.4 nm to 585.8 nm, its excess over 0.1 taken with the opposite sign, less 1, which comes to -3.7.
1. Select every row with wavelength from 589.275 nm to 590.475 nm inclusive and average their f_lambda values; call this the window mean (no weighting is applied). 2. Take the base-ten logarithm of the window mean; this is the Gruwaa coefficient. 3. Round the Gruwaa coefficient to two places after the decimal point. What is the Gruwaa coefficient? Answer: 0.67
